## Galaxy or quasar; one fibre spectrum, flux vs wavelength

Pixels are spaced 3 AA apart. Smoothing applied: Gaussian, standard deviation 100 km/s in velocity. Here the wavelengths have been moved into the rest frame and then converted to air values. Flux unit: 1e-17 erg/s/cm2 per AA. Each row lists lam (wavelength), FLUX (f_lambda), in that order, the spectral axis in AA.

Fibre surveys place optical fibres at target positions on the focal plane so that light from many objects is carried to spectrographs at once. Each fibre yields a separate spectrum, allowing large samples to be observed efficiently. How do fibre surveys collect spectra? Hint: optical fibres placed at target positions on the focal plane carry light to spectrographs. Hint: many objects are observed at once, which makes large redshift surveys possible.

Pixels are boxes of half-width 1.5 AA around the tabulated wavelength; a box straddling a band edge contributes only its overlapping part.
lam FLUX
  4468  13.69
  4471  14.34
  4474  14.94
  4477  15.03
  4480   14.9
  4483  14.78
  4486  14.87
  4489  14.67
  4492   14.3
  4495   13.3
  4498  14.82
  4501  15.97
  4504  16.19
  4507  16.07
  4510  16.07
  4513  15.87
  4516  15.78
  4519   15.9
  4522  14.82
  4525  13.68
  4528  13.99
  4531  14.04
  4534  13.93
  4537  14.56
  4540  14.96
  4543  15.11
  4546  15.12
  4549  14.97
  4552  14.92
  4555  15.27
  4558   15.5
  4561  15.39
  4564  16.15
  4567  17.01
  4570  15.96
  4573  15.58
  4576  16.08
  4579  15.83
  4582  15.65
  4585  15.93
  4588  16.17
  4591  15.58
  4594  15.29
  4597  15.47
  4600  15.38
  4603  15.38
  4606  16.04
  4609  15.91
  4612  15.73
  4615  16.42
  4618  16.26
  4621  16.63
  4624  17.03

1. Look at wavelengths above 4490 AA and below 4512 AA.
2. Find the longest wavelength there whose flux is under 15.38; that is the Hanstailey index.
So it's 4498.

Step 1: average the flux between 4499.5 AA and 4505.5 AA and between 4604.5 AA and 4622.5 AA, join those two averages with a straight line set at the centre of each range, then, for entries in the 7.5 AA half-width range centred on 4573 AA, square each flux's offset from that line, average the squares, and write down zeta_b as 0.2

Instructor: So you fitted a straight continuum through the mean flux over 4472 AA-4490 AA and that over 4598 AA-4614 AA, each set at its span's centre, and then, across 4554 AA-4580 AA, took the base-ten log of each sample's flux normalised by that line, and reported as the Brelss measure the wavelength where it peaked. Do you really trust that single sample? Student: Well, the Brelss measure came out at 4567 AA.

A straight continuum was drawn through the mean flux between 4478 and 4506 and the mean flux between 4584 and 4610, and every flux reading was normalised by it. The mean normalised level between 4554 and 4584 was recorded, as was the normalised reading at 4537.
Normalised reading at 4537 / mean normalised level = 0.93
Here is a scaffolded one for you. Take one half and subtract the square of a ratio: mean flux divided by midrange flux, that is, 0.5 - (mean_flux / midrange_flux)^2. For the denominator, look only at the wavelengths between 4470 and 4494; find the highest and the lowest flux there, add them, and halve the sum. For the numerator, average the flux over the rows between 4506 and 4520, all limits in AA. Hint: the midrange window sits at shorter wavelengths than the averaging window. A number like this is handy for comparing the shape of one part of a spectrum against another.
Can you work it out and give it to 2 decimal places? -0.68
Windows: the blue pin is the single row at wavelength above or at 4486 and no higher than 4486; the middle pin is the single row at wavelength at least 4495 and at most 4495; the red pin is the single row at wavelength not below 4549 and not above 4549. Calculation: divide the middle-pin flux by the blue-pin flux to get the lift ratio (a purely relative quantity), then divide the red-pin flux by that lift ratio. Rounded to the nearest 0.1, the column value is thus 16.7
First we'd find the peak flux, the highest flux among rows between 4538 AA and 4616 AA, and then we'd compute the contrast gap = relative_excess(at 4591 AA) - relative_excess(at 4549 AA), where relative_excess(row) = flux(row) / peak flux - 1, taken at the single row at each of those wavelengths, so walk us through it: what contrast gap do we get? 0.036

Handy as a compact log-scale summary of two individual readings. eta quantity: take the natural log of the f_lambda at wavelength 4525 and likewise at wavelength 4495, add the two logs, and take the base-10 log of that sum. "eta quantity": 0.716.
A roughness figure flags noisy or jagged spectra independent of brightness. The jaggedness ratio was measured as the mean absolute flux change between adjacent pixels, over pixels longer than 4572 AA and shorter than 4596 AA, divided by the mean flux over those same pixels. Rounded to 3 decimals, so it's 0.021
